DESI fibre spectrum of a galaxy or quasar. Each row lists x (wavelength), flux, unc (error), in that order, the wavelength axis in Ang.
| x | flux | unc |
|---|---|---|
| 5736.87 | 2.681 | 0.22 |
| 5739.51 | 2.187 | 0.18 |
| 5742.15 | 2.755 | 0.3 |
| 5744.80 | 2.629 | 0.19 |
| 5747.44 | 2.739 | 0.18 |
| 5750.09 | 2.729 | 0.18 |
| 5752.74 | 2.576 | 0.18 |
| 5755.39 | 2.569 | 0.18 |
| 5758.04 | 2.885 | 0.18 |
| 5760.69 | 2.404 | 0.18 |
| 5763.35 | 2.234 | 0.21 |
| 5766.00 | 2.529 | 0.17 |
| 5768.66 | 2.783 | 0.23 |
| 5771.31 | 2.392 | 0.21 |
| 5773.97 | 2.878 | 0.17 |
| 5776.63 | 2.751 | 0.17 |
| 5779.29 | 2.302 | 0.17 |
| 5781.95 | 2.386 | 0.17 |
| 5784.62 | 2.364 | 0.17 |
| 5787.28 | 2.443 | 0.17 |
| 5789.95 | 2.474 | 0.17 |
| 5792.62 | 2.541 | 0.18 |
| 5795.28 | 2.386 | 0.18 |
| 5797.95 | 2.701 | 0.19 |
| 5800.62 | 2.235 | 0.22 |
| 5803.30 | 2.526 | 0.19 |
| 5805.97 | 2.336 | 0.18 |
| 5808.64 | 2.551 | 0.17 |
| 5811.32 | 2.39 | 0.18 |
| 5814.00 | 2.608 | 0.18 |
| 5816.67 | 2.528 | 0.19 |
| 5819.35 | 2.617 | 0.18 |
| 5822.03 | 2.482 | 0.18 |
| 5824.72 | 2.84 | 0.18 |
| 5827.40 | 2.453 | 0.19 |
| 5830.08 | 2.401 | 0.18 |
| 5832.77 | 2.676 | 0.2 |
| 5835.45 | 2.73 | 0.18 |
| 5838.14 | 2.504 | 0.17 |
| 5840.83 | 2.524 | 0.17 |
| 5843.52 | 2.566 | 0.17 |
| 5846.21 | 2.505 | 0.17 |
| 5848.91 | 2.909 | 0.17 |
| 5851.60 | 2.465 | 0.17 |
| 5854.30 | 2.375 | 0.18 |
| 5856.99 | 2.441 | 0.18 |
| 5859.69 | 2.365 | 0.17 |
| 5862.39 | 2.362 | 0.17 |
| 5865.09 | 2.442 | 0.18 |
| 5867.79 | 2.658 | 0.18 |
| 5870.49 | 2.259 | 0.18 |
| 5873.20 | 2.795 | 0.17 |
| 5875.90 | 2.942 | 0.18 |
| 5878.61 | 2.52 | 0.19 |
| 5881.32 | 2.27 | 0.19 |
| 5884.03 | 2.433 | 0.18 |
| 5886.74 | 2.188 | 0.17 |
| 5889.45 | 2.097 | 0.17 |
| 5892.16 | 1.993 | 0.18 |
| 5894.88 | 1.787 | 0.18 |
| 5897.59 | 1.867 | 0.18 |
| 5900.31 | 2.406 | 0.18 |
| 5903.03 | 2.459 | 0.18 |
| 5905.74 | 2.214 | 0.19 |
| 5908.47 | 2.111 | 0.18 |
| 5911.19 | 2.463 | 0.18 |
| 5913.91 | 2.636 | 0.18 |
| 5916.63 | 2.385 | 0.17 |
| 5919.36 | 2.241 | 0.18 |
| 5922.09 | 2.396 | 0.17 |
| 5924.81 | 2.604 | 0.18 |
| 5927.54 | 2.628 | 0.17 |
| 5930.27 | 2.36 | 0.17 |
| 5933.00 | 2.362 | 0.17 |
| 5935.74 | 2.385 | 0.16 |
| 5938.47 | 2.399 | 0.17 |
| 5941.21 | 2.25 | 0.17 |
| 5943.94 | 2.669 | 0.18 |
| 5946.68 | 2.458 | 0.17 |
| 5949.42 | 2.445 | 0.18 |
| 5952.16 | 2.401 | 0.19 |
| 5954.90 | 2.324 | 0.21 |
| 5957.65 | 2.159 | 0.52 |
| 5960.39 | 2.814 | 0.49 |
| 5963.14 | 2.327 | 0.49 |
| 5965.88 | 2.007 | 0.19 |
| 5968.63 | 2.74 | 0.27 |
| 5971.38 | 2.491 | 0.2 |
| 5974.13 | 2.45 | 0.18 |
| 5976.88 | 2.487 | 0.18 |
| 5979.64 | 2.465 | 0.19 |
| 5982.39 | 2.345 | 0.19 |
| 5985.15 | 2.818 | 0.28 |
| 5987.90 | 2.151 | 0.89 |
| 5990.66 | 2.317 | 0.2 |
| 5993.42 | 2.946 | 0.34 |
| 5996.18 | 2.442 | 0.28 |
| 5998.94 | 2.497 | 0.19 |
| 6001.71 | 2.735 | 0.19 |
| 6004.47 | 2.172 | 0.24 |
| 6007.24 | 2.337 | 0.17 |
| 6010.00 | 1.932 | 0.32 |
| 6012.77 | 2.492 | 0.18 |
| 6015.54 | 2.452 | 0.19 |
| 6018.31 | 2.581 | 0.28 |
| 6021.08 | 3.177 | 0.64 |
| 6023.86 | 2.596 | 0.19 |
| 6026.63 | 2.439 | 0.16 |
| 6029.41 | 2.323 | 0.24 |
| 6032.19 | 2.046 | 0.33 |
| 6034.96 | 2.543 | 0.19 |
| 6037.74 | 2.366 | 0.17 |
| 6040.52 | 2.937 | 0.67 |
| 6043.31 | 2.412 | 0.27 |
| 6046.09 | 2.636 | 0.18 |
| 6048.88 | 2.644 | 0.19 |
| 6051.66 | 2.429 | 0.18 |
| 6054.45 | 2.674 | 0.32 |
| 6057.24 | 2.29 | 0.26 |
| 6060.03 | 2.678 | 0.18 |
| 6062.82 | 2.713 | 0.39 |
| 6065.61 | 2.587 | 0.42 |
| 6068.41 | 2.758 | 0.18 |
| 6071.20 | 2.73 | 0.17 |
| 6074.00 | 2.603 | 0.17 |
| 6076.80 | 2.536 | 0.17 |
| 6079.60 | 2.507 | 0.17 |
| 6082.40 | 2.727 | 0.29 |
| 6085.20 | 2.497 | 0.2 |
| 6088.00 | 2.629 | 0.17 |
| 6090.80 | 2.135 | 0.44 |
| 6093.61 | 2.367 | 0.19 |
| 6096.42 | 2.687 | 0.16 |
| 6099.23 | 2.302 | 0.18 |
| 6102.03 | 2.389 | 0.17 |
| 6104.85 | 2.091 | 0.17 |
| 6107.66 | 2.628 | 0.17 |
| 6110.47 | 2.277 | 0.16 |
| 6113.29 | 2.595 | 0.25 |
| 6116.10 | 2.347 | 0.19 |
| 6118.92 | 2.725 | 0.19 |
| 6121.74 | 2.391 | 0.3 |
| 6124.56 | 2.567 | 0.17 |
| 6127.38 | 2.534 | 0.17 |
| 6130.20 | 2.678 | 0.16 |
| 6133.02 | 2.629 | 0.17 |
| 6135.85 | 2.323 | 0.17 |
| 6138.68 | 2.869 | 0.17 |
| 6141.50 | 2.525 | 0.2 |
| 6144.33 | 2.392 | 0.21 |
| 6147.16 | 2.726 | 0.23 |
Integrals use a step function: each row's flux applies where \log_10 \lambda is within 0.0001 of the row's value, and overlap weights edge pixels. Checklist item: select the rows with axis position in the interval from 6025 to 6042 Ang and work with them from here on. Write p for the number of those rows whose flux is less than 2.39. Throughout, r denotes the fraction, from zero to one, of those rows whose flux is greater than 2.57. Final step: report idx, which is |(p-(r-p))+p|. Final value 8.8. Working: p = 3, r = 0.17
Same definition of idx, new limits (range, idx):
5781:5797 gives 9.0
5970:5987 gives 2.8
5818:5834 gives 0.5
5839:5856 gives 2.8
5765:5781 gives 2.5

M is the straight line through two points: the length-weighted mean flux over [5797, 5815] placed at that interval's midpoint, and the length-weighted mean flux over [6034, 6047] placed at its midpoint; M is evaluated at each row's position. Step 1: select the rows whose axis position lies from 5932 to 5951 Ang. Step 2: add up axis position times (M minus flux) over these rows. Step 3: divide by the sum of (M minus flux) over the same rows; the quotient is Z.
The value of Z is 5938.9 Ang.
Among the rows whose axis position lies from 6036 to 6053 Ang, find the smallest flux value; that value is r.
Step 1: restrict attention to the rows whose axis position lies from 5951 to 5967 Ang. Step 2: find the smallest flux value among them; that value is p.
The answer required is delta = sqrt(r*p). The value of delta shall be 2.18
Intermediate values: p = 2.007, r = 2.366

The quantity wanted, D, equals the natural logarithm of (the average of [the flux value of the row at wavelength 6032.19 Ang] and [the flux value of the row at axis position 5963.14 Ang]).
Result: 0.782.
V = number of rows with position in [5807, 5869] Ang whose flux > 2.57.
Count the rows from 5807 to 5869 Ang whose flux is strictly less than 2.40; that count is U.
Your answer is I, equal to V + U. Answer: 11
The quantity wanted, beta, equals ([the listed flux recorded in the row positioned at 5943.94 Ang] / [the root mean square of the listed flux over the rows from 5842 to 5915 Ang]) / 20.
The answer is 0.0555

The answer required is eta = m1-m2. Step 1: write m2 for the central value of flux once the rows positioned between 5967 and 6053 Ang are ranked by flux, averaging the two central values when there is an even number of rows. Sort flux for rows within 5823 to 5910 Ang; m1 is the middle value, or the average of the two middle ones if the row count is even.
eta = -0.02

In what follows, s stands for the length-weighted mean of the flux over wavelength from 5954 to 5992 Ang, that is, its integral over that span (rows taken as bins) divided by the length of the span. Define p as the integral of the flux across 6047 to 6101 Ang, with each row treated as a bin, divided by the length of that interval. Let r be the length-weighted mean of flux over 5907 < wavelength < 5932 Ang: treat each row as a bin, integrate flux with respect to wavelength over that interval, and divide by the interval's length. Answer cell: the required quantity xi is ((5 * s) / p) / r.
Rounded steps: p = 2.55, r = 2.42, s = 2.422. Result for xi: 1.96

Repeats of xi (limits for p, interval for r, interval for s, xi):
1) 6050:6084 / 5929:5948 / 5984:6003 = 2.03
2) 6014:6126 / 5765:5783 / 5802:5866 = 1.94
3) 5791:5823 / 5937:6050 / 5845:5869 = 2.03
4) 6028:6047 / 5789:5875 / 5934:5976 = 1.95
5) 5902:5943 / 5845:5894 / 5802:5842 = 2.18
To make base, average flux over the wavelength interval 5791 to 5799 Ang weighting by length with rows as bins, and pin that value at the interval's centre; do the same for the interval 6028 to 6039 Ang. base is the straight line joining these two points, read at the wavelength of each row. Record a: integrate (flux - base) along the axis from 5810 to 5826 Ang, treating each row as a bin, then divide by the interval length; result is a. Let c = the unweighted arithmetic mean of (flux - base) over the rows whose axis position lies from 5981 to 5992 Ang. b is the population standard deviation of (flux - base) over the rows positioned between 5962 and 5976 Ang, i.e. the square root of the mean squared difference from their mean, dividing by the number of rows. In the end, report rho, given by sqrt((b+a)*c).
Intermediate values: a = 0.06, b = 0.24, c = 0.05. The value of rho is 0.12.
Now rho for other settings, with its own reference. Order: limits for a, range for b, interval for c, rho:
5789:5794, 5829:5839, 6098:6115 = 0.11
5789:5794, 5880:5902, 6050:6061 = 0.20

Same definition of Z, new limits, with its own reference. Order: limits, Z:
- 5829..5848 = 5837.4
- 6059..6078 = 6065.2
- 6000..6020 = 6009.5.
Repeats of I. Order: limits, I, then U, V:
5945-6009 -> 14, 9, 5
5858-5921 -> 17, 13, 4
